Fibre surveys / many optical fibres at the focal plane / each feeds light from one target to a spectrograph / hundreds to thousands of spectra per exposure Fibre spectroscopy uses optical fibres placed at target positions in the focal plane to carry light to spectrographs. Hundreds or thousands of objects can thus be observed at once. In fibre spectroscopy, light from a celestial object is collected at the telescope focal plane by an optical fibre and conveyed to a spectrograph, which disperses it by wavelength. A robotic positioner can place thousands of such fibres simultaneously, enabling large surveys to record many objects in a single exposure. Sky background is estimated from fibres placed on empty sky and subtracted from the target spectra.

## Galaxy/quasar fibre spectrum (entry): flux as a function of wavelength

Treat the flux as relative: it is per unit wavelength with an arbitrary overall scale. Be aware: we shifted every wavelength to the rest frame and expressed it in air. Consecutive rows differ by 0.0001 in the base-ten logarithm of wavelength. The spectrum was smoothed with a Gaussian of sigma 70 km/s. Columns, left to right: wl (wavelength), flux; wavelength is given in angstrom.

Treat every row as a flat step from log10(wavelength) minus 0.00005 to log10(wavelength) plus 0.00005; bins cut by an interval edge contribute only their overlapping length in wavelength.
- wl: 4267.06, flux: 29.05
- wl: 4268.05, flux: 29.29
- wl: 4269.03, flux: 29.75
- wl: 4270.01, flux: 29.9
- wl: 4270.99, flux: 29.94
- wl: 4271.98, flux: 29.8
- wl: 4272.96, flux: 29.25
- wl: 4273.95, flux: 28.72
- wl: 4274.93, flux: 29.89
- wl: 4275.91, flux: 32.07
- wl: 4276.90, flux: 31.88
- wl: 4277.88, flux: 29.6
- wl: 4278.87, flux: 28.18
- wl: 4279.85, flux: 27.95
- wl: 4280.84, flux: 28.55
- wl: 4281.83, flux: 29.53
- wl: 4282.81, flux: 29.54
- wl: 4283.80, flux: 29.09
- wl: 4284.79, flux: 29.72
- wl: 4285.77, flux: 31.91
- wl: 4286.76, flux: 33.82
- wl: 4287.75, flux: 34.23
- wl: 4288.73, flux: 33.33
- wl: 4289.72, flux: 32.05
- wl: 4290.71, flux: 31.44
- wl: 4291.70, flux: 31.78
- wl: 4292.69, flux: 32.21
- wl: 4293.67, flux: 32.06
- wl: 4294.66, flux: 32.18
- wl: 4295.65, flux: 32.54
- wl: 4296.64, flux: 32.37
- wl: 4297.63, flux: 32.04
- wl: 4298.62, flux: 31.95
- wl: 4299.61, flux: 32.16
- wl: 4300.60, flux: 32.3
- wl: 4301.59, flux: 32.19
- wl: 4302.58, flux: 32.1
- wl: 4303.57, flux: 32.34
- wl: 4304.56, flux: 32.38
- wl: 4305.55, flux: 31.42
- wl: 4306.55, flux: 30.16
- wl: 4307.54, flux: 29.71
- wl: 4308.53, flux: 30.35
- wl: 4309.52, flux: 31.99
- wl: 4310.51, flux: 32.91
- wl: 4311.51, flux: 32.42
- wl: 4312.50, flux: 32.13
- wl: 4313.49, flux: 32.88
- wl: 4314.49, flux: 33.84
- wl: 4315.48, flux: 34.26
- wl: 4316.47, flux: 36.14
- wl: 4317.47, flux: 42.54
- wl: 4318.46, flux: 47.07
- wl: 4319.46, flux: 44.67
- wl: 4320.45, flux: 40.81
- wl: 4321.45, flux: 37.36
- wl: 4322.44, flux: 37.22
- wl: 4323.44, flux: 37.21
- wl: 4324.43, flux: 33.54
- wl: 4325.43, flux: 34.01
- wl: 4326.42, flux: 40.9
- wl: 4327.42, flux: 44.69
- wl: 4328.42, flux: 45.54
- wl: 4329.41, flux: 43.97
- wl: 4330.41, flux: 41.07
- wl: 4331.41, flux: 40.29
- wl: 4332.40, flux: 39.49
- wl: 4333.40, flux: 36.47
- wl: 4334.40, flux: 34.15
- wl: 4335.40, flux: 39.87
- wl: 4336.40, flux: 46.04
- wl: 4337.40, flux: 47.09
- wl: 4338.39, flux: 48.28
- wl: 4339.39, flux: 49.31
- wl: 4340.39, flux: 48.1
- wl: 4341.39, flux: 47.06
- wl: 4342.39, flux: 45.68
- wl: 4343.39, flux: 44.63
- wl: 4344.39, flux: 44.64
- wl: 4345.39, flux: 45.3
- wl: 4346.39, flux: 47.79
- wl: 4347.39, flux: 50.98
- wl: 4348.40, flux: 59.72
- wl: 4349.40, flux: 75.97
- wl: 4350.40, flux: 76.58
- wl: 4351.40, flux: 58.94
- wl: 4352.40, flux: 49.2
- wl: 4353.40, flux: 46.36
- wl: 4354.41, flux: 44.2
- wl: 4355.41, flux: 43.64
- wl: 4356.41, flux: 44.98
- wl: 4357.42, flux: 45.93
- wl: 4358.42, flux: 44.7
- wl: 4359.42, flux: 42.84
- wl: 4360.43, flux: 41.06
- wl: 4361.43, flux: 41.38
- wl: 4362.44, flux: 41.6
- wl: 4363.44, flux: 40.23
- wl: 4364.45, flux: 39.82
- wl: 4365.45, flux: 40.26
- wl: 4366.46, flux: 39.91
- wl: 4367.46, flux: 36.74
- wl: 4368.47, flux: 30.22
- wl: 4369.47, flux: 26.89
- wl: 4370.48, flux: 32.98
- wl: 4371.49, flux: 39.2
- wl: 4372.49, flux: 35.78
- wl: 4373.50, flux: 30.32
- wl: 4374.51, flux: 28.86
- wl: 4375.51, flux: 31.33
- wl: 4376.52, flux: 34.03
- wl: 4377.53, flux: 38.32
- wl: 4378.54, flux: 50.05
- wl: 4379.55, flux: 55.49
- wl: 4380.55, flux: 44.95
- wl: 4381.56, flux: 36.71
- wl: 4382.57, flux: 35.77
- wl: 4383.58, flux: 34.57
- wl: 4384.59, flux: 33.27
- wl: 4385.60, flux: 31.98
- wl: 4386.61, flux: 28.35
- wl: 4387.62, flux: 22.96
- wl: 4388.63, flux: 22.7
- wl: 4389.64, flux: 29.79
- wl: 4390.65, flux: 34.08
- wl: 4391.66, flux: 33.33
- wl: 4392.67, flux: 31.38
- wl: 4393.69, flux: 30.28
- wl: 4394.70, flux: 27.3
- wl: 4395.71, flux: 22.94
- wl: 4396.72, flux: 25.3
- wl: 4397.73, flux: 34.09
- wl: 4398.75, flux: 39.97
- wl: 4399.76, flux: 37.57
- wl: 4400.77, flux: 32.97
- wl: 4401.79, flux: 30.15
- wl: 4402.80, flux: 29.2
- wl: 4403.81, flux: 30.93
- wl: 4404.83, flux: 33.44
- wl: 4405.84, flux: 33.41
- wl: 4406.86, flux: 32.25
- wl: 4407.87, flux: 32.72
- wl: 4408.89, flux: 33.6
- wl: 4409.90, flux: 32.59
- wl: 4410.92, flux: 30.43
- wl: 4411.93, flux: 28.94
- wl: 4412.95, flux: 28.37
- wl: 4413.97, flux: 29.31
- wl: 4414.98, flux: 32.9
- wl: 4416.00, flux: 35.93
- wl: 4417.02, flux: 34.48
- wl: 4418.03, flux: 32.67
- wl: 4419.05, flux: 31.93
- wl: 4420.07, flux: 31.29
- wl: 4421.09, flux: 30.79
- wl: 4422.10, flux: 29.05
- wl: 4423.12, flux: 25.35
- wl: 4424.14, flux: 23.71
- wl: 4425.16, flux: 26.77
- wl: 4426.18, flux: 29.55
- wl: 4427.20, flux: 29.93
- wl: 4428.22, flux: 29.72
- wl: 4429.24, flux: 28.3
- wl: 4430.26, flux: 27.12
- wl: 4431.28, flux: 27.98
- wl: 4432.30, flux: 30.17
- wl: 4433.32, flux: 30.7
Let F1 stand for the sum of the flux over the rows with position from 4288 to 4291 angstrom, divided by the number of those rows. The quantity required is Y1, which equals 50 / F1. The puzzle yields 1.55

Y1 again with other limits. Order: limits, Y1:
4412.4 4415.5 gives 1.66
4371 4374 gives 1.42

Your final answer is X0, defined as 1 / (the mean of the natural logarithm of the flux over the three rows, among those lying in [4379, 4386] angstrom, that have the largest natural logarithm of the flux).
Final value 0.263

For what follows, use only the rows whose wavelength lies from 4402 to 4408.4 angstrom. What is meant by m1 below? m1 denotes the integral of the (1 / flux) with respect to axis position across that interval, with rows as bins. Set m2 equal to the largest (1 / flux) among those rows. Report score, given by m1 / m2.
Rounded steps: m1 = 0.201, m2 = 0.0342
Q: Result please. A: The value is 5.9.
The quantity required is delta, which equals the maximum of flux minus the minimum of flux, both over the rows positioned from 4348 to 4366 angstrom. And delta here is 37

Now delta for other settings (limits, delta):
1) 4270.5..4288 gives 6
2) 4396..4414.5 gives 15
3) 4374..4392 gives 33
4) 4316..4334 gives 14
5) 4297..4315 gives 4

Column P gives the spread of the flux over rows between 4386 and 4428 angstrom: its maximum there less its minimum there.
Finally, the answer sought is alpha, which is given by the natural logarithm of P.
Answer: 2.8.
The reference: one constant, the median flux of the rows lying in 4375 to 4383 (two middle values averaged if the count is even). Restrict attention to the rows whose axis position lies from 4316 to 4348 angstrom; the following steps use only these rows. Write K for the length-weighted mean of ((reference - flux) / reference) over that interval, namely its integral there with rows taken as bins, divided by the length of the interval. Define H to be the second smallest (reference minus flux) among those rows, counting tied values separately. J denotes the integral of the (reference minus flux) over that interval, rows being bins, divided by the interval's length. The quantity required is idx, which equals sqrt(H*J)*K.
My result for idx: -1.1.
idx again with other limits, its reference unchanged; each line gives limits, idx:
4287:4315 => 0.6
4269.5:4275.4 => 1.6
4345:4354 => -14.0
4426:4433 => 1.8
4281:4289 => 0.8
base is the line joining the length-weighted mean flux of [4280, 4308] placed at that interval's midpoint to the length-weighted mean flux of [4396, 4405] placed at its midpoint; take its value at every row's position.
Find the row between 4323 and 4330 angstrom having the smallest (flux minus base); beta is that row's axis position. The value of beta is 4324.43 angstrom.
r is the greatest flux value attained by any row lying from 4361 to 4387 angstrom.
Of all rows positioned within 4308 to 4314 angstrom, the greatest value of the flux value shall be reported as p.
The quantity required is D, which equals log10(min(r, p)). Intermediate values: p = 32.91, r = 55.49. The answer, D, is 1.52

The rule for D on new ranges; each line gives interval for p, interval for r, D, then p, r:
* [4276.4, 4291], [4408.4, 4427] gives 1.53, 34.23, 35.93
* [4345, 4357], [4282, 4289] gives 1.53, 76.58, 34.23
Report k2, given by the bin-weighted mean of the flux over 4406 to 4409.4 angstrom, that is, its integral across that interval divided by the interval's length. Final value 32.9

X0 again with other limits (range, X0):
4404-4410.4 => 0.285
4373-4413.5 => 0.256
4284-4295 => 0.284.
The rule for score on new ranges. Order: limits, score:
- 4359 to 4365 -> 5.8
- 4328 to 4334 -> 5.4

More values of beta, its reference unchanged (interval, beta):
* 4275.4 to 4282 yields 4279.85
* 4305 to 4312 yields 4307.54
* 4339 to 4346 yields 4343.39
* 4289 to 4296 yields 4290.71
